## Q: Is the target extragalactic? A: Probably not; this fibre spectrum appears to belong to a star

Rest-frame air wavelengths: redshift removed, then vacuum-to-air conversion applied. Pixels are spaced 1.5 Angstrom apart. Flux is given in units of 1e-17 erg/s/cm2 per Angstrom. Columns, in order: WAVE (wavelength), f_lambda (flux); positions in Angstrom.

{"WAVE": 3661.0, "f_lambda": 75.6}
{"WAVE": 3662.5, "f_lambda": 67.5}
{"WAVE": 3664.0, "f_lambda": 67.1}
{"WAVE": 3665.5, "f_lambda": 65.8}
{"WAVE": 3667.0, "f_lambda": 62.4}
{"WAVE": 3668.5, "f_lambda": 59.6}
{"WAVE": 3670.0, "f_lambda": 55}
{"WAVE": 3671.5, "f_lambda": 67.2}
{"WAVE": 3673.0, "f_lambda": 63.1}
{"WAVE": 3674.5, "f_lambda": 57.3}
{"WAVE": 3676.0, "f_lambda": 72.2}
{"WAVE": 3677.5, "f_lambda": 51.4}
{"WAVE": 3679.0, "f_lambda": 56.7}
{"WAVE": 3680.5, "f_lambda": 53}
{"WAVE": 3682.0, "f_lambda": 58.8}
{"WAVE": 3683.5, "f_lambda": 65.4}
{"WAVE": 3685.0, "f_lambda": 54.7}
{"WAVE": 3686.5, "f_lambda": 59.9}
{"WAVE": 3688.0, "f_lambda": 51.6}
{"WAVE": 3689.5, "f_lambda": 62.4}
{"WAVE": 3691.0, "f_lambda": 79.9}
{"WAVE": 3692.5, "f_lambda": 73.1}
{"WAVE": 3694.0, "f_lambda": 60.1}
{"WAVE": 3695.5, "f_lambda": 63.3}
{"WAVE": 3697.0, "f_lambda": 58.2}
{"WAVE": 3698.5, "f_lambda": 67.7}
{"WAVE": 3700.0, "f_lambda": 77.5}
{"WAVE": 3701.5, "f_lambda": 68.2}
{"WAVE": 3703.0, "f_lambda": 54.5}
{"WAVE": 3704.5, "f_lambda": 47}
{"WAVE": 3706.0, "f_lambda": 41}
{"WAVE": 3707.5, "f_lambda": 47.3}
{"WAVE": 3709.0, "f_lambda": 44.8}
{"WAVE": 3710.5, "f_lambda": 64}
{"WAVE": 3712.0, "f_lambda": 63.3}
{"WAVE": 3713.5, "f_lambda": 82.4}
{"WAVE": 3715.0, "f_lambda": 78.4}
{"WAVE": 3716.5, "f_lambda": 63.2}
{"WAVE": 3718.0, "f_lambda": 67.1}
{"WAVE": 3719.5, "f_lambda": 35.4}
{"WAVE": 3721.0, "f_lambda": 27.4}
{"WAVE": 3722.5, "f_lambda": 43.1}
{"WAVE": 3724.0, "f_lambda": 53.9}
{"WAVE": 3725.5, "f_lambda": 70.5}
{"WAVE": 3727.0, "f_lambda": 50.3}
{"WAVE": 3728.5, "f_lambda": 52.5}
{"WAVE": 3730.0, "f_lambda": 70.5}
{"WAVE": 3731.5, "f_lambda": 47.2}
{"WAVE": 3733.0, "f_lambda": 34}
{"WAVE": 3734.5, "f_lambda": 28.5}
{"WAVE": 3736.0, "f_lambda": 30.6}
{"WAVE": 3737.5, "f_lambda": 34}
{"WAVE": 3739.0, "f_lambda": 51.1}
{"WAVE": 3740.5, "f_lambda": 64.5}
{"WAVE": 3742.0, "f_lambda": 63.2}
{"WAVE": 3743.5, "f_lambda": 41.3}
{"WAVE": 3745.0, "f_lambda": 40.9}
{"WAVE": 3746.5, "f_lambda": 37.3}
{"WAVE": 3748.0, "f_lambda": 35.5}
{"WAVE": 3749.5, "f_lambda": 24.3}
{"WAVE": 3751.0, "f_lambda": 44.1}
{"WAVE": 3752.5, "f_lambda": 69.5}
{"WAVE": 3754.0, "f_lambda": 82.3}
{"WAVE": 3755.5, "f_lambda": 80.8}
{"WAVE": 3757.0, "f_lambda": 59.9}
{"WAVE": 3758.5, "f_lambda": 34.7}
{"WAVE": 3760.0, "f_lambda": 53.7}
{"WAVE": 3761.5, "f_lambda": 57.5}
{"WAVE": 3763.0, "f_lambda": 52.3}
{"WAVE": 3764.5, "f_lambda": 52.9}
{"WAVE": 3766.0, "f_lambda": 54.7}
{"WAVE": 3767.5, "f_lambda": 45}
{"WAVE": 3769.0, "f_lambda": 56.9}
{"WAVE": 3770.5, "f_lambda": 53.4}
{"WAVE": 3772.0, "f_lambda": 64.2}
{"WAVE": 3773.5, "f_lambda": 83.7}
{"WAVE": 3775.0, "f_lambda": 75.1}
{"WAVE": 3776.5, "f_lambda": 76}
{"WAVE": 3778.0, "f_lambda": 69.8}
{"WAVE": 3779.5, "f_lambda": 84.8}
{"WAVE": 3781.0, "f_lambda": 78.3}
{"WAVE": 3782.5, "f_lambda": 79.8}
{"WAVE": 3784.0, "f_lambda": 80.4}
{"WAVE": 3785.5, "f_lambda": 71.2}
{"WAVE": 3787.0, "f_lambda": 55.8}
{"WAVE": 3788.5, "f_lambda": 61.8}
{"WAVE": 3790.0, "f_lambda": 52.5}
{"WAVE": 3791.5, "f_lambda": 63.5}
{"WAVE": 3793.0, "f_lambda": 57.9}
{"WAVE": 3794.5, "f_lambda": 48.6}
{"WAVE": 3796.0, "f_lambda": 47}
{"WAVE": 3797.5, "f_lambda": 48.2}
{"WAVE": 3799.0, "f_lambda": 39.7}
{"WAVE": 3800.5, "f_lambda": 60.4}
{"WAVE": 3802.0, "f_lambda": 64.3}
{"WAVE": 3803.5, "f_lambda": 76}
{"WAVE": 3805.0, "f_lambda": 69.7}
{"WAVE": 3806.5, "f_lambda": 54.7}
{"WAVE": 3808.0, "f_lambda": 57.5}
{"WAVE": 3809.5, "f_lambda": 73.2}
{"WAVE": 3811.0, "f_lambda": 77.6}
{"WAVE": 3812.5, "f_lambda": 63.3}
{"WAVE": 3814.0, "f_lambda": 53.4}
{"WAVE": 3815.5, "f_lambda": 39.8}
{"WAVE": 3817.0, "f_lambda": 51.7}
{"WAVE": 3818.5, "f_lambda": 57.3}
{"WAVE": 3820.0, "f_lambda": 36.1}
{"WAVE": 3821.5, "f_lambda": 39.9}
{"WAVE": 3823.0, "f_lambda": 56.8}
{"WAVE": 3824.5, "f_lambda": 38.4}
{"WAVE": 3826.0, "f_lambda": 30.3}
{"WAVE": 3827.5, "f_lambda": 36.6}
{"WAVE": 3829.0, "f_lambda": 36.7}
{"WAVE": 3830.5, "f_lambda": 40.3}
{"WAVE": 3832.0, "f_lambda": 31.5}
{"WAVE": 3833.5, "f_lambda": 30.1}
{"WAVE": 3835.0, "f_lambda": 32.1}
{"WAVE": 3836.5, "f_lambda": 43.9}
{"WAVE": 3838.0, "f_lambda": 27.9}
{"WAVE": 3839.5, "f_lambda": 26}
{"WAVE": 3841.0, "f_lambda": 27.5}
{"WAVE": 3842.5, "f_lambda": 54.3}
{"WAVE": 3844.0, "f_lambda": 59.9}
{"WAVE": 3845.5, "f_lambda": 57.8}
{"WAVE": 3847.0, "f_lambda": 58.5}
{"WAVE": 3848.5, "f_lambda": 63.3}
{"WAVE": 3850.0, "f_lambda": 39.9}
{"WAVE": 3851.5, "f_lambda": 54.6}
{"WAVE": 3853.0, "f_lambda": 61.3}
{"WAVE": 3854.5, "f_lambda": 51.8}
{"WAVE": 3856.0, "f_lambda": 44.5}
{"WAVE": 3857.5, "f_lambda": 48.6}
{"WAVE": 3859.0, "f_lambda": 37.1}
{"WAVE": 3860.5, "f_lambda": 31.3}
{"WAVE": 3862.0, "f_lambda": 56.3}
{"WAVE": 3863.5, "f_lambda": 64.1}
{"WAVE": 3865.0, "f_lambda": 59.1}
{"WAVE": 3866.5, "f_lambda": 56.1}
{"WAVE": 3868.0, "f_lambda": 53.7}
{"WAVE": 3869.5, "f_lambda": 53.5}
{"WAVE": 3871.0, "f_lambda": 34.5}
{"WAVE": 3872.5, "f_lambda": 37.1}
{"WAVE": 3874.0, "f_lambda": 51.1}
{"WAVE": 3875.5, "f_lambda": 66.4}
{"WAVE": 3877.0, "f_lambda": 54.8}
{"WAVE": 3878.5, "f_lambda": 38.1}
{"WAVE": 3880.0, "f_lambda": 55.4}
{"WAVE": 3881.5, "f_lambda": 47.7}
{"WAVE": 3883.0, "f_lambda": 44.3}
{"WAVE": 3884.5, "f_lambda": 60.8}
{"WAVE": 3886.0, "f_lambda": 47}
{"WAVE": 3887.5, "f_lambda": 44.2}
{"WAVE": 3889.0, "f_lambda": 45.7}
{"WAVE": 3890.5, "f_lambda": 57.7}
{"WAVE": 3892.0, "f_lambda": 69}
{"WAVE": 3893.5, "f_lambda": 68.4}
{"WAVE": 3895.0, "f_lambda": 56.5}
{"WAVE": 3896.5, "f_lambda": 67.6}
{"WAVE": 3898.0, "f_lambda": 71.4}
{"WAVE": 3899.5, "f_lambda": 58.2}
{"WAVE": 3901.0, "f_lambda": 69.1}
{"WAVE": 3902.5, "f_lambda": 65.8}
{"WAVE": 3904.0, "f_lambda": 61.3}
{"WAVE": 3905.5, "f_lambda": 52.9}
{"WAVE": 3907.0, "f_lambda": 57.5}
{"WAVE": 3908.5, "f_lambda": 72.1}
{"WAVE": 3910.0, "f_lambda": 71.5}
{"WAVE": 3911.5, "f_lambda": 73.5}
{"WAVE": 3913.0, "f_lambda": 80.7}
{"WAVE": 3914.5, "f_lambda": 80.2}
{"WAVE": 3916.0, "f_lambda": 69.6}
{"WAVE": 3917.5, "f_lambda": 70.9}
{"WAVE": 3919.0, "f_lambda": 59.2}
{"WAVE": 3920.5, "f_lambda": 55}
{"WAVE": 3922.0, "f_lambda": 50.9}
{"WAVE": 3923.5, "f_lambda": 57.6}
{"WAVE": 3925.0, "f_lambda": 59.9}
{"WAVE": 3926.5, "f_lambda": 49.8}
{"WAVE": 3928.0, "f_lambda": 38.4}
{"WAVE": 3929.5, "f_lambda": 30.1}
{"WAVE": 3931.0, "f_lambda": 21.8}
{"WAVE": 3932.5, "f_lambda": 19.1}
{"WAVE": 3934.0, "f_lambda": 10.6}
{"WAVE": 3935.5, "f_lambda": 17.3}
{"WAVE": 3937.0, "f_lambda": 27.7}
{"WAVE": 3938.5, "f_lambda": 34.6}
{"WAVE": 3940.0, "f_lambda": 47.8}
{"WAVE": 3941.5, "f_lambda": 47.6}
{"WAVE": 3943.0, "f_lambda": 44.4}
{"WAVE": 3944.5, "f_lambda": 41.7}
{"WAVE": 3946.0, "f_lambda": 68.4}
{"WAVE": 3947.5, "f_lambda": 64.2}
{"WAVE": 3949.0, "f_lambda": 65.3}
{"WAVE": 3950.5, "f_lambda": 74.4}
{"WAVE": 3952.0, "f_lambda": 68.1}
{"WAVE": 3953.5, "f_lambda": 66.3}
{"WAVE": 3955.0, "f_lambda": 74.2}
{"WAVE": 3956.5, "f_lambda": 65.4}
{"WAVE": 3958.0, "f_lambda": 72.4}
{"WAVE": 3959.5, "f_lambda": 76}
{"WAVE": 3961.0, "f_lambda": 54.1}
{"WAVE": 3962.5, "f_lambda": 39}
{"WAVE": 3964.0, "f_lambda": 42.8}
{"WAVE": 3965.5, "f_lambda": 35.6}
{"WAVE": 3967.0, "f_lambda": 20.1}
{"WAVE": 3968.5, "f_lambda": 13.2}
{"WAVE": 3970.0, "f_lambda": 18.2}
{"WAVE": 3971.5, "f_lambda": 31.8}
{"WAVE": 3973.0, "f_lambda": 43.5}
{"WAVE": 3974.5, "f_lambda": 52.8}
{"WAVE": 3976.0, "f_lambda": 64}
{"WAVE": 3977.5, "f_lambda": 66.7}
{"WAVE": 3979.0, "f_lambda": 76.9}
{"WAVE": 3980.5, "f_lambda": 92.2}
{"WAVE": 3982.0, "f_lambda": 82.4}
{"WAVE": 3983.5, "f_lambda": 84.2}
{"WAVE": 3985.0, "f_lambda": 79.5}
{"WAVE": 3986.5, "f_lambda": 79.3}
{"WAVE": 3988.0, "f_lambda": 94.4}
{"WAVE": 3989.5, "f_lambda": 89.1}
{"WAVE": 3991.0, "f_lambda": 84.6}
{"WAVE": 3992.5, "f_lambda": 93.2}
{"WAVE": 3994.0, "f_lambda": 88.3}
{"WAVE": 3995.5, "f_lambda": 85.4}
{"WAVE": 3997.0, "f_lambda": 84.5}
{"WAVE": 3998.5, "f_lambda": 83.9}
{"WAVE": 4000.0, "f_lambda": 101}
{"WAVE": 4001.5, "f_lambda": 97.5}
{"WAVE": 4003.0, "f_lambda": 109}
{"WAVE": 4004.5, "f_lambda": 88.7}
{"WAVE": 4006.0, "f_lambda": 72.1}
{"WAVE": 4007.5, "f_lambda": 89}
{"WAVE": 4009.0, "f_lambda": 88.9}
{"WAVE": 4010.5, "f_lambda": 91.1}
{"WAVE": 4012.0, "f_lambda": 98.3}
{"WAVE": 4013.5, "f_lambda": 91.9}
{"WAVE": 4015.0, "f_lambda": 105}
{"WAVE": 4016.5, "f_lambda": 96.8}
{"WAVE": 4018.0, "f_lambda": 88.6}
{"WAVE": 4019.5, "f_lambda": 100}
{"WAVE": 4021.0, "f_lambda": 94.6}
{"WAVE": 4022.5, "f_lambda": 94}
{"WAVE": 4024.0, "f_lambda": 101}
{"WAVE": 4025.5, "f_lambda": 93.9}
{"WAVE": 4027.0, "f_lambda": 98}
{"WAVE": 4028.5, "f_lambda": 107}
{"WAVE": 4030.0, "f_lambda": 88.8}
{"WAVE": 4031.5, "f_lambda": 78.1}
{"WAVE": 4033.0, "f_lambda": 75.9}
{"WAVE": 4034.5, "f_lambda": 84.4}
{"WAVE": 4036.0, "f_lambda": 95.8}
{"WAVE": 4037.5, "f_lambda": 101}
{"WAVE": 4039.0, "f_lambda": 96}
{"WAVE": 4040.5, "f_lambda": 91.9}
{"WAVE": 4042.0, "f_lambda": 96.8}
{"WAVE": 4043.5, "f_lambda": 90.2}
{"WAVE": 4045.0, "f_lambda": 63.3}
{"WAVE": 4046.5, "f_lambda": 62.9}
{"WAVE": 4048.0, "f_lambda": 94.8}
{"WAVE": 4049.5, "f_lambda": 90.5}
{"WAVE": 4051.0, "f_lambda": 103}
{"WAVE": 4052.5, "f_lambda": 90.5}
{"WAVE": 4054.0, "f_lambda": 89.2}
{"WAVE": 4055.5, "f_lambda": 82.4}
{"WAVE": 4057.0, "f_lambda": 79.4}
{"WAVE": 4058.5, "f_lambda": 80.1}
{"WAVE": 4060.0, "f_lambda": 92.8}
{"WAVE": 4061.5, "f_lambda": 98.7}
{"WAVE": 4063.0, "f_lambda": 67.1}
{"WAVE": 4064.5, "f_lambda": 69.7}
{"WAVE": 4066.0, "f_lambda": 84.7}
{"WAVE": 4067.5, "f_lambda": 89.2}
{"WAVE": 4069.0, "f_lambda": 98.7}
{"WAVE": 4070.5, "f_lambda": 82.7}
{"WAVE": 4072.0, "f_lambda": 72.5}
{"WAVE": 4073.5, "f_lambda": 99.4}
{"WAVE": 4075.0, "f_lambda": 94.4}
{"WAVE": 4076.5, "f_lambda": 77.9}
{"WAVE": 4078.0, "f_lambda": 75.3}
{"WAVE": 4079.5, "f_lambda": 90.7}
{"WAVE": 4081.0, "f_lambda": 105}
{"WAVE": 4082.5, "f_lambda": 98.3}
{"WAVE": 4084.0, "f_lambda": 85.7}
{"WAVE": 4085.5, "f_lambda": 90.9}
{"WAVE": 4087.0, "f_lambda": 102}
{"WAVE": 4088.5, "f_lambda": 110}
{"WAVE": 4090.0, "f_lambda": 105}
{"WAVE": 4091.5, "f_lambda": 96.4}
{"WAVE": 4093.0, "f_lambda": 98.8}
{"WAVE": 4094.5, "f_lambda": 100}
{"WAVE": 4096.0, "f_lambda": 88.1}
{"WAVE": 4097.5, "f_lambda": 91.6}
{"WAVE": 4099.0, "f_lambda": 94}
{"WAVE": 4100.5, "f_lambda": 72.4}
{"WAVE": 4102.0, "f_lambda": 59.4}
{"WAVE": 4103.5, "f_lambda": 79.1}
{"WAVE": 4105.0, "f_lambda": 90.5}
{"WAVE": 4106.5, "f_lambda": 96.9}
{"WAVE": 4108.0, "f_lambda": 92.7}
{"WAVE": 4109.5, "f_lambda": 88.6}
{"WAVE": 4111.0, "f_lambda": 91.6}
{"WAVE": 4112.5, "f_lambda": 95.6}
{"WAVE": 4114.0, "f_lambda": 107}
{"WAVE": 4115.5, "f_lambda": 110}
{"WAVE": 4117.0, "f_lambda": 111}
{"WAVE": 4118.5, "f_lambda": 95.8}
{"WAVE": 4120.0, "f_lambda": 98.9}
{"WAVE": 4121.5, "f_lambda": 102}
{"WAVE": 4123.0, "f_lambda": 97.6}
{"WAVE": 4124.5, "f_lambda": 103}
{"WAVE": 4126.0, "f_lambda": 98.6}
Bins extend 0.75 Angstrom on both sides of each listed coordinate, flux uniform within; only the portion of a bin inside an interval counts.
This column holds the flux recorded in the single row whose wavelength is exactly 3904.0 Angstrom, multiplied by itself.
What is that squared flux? 3758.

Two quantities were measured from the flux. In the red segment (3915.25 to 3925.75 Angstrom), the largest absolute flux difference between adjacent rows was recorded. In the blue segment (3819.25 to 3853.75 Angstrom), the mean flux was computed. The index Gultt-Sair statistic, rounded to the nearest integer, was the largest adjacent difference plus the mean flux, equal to 54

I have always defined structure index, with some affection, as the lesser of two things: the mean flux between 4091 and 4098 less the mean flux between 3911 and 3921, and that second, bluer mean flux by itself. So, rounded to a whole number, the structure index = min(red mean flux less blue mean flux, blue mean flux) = 25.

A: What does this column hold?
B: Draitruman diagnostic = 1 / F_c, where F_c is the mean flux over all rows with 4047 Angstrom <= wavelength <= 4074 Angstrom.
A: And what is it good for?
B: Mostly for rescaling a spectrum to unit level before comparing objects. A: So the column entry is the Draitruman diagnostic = 0.0115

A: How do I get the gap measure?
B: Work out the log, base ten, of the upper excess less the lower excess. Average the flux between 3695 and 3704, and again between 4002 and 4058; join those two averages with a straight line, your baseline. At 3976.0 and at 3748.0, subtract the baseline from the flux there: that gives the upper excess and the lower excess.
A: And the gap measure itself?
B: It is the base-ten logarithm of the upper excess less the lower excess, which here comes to 1.0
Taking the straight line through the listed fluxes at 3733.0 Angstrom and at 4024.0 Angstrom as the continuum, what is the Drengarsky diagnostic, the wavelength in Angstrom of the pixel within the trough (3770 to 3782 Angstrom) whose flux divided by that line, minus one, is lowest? 3770.5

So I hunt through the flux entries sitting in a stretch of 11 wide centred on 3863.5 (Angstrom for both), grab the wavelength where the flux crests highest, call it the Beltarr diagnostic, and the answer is 3863.5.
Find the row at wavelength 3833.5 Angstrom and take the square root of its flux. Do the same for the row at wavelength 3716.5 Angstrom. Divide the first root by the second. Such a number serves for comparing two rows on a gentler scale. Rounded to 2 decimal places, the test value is 0.69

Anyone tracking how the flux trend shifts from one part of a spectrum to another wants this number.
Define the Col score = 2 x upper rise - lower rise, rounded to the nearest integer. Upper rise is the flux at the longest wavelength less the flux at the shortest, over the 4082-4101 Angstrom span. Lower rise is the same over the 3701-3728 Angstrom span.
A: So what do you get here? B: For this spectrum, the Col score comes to -34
